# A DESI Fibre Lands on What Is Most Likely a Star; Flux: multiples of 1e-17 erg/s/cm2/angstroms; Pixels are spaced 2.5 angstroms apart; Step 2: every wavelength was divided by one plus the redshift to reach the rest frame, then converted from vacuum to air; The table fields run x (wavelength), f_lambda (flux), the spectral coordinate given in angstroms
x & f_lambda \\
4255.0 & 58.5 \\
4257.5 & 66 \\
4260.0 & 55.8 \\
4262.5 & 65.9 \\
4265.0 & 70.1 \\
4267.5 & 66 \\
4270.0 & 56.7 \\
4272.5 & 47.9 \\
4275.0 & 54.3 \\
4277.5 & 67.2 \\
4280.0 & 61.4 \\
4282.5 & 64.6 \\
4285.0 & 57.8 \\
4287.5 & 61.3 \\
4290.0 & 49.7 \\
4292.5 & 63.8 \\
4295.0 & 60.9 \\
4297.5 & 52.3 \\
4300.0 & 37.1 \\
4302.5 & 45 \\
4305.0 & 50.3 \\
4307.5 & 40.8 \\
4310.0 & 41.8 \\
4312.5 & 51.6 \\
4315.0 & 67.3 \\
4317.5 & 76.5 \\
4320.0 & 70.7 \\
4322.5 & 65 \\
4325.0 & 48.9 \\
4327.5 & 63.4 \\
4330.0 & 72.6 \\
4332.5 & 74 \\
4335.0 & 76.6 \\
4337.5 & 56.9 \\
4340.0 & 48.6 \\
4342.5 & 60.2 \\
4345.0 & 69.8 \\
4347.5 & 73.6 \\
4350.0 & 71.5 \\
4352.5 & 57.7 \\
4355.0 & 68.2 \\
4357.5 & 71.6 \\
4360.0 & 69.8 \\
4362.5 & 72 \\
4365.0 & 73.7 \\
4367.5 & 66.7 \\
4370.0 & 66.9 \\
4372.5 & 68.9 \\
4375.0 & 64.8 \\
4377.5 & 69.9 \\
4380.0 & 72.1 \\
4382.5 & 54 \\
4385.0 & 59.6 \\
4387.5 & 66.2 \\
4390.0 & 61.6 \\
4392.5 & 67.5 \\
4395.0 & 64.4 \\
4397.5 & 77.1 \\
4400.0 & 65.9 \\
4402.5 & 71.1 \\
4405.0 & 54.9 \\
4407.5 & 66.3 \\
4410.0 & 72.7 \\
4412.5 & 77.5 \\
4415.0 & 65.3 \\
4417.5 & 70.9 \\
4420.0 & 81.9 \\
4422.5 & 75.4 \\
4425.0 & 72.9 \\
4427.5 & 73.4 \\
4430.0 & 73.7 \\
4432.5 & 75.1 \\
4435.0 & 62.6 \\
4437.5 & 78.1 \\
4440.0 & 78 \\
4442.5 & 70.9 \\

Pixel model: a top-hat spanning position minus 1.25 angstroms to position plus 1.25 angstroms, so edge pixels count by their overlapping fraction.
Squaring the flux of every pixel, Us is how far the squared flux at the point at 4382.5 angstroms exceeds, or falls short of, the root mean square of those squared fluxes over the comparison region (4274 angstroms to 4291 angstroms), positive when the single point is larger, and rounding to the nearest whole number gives -711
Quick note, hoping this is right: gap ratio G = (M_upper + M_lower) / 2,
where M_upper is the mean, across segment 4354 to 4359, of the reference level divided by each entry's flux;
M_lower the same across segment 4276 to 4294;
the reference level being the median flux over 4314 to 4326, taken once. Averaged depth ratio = 1.04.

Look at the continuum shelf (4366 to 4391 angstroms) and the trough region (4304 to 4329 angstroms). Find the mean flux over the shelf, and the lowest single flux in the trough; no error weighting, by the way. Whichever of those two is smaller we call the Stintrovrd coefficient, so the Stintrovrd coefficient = 41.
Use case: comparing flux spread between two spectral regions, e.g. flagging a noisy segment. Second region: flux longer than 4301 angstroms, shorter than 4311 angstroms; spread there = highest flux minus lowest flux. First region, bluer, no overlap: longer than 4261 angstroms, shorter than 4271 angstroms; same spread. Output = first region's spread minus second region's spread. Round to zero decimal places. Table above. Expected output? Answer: 4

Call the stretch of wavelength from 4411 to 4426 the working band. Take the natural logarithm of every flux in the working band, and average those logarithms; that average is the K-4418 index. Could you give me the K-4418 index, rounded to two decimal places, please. 4.30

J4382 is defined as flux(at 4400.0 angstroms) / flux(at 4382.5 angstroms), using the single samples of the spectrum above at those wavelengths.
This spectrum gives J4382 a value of 1.22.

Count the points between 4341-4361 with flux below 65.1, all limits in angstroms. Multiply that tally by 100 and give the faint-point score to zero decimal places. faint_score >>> 200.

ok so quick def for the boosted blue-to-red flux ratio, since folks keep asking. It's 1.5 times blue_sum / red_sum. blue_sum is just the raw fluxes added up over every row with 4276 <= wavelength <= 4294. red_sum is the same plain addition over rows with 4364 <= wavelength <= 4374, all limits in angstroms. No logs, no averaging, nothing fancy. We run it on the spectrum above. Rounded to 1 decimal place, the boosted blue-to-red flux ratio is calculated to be 2.3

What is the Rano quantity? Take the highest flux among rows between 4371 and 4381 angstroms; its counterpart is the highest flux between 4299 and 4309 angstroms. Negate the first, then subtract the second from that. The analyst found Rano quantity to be -122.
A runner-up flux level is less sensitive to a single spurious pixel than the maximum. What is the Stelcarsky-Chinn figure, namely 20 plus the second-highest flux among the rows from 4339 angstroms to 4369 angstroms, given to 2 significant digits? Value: 94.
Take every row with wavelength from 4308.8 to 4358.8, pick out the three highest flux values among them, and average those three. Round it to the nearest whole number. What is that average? 76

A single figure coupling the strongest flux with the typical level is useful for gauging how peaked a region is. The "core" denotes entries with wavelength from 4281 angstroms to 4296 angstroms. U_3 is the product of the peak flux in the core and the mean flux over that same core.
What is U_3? 3856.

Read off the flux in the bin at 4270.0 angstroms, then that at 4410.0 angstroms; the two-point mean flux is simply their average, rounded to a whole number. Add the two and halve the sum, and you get 65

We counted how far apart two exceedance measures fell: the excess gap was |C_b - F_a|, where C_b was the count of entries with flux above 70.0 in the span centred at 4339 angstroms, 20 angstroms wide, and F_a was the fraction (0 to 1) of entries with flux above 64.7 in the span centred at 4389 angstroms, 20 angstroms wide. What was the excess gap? 3.5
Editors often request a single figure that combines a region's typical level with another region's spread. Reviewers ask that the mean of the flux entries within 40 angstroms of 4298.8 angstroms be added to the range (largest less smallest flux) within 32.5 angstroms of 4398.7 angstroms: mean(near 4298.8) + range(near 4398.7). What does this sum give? 87.1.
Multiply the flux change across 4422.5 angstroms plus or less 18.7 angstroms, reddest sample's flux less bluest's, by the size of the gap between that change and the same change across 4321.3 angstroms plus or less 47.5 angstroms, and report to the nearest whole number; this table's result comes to 247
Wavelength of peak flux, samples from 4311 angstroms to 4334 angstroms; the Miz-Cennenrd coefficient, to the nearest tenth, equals 4317.5 angstroms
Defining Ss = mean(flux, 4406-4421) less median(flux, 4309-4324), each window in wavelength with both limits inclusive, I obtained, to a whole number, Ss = 6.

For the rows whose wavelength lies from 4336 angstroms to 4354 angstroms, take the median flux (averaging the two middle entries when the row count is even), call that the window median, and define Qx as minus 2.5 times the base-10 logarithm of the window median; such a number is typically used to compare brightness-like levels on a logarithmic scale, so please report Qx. -4.45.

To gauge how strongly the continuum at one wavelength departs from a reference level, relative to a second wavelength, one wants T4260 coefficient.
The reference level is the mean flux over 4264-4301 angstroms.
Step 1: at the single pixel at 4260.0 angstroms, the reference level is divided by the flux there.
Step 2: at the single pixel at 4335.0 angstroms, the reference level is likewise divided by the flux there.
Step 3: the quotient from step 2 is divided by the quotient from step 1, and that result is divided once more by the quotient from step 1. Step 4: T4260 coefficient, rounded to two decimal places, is 0.70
